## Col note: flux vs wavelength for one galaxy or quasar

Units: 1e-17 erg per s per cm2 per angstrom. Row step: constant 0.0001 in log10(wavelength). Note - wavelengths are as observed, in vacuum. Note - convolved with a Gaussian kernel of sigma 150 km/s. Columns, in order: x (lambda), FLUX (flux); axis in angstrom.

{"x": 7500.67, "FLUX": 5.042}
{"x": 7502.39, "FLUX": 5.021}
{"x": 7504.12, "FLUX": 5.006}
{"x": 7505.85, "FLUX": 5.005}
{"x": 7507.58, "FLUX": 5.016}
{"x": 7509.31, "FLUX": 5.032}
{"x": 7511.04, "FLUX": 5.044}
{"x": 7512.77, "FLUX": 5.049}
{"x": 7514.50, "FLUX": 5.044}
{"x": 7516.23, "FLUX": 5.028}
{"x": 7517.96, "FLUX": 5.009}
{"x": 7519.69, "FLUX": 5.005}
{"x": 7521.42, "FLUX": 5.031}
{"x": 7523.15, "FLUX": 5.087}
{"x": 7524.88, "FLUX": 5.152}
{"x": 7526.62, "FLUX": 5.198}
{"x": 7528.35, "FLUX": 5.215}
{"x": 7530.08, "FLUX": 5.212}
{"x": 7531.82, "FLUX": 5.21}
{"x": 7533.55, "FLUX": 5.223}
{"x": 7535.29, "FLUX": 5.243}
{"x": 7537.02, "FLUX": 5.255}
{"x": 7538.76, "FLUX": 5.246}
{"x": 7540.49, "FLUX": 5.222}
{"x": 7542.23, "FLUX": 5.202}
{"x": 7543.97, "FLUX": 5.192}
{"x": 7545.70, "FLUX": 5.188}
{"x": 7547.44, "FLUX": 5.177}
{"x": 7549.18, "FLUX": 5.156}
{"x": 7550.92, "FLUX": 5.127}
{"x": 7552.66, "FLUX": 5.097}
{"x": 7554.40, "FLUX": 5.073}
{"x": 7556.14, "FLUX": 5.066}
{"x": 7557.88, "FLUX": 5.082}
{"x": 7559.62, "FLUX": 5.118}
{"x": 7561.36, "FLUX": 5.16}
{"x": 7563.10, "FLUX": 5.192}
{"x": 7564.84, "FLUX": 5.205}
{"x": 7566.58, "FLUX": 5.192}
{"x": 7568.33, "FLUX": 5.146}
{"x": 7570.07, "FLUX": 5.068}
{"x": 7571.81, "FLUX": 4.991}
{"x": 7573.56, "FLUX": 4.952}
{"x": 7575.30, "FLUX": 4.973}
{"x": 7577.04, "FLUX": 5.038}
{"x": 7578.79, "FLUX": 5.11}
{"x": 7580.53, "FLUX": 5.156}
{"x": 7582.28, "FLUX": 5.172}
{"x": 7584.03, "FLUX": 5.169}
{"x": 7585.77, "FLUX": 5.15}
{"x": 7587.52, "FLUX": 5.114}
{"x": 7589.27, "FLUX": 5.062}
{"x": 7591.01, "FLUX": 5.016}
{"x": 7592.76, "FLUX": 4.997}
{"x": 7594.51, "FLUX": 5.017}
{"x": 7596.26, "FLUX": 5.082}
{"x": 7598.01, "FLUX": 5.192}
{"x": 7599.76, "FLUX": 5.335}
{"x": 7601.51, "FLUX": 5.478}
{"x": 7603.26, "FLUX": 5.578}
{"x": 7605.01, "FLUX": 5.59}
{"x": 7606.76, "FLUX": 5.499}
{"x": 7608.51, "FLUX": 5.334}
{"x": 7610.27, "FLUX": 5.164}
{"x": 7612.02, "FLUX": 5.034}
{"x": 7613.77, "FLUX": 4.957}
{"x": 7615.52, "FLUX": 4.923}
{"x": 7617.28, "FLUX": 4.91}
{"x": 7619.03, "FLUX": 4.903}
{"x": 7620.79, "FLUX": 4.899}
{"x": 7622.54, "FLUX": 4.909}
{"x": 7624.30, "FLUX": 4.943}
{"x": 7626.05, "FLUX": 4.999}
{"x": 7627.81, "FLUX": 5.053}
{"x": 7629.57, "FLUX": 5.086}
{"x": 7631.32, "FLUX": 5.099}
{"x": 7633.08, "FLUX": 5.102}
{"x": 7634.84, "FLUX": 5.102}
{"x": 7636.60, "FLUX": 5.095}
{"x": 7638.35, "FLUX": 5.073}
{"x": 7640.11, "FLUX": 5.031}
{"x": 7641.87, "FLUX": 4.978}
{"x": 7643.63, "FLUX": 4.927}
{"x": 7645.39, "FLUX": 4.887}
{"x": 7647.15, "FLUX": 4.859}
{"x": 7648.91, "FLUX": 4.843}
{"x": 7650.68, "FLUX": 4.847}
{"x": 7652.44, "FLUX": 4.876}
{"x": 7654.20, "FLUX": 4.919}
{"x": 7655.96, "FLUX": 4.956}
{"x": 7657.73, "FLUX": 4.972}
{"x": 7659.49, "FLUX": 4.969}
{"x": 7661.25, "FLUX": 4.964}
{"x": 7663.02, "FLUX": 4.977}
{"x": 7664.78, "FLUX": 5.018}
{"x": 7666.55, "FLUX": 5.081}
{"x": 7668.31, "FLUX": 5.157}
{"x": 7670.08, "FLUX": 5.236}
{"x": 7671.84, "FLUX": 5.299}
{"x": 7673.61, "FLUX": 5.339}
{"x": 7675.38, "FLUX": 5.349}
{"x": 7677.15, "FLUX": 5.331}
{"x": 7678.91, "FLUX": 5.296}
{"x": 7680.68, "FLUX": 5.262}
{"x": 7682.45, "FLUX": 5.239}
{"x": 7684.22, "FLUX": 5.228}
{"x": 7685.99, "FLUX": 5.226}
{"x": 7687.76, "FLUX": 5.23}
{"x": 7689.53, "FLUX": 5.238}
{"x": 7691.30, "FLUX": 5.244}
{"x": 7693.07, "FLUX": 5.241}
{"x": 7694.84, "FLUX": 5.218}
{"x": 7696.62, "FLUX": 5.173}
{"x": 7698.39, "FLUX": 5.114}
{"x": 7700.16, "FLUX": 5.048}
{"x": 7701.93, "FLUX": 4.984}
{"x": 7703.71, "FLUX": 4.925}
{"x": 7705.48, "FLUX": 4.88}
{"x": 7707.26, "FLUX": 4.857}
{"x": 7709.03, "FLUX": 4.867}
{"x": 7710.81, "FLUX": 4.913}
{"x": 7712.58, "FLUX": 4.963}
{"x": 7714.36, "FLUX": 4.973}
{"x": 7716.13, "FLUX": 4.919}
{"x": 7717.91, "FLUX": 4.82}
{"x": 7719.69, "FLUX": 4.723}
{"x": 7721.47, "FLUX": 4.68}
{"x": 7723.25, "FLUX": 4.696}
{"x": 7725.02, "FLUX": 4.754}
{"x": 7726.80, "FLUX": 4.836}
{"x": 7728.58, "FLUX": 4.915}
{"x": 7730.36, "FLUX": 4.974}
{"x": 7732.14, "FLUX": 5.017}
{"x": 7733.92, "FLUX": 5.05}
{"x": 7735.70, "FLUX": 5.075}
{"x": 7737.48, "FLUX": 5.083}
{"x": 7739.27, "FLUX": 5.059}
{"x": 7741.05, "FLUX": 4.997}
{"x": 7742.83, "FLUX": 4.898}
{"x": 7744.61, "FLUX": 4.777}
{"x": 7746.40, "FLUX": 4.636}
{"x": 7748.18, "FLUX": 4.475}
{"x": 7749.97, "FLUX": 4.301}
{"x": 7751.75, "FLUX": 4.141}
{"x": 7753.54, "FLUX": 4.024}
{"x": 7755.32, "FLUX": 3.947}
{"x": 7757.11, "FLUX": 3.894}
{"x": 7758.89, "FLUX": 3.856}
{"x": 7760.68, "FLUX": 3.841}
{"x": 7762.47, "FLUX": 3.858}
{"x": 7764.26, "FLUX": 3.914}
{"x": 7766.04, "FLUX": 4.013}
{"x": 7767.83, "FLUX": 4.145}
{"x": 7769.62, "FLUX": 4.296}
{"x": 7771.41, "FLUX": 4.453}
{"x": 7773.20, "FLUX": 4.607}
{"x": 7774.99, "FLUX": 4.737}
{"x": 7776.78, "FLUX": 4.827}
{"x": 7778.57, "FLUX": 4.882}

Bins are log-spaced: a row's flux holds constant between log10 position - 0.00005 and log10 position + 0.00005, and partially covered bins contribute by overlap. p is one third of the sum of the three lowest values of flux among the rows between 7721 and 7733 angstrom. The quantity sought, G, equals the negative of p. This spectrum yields -4.71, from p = 4.71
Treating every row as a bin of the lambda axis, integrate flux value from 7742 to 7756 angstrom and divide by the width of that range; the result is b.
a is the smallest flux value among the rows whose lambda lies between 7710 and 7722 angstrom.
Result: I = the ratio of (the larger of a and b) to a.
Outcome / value 1.00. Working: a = 4.68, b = 4.40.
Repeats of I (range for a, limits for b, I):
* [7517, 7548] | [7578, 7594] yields 1.02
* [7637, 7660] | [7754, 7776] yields 1.00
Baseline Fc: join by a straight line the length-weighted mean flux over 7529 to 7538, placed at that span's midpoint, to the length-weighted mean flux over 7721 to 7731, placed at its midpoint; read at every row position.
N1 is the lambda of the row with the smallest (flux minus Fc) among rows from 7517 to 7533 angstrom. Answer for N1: 7519.69 angstrom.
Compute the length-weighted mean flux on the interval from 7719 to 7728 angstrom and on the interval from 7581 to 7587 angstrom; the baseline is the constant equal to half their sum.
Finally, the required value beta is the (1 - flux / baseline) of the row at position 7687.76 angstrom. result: -0.06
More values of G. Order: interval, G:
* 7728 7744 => -4.93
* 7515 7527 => -5.01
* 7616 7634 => -4.90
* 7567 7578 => -4.97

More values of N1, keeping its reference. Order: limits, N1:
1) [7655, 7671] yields 7655.96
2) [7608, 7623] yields 7620.79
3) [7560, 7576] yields 7573.56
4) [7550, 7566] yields 7556.14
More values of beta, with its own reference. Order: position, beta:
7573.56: 0.00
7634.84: -0.03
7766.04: 0.19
